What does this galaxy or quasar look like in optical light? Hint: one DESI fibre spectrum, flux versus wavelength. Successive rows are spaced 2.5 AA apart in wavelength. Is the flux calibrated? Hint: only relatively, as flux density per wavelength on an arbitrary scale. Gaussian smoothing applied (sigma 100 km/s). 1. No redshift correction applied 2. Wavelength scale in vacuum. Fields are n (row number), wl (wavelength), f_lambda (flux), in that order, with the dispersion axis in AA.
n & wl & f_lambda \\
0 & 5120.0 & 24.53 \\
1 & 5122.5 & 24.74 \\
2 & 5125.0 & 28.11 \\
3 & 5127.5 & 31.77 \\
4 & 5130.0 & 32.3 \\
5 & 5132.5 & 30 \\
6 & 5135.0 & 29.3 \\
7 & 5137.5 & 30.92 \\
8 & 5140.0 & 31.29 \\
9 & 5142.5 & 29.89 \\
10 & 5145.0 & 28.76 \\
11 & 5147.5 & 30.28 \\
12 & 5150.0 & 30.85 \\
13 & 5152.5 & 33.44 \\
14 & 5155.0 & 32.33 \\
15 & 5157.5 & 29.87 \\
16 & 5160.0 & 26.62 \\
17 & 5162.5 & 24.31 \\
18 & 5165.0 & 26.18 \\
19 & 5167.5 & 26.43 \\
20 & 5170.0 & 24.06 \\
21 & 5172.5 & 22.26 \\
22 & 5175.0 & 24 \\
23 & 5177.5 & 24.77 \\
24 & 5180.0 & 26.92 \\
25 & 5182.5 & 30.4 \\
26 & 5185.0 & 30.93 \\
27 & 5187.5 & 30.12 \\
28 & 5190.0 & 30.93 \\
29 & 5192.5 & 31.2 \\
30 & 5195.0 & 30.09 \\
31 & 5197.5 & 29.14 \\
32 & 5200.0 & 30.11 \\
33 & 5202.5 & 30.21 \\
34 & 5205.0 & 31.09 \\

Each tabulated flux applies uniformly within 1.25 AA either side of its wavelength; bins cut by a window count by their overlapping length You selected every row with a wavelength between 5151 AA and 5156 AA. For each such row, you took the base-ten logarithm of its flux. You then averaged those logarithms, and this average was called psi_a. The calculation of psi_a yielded 1.52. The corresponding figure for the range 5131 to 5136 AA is 1.47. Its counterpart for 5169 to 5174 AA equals 1.36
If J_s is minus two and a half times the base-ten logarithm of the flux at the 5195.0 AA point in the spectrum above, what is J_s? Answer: -3.70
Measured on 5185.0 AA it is -3.73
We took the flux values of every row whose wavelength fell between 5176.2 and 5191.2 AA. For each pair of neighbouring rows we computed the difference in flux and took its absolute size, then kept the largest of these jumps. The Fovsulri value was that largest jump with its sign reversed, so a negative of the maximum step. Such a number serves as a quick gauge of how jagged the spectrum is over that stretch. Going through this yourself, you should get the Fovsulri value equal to -3.5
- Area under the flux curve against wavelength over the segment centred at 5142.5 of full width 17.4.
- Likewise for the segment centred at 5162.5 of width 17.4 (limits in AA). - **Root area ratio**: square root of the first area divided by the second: 1.055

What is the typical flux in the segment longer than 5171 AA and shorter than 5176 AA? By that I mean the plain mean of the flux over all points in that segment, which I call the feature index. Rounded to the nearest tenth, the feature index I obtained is 23.1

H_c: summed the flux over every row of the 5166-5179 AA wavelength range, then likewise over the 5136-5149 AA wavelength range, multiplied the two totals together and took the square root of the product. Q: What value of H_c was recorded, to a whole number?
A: 136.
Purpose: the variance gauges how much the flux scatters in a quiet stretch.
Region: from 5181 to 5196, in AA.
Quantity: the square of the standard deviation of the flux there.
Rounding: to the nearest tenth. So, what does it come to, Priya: 0.2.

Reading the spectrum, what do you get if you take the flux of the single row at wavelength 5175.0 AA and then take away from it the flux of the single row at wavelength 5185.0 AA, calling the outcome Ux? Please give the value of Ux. -7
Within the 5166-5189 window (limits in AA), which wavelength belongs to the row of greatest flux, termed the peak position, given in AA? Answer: 5185.0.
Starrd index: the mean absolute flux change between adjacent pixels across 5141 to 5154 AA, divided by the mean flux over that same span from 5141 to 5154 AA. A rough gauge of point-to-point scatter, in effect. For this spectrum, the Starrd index 0.047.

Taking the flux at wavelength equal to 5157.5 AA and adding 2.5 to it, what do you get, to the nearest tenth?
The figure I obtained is 32.4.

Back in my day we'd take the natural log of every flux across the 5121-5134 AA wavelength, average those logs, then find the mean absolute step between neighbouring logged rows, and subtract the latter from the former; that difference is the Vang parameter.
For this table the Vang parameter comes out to 3.29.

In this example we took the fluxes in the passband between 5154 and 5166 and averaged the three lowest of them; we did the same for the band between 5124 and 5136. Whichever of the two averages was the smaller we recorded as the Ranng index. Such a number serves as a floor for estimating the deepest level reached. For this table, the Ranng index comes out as 25.7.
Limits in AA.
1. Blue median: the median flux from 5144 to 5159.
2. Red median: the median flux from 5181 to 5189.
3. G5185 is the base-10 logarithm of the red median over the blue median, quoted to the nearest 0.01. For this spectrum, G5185 0.00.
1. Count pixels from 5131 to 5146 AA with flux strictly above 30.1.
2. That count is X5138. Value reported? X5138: 2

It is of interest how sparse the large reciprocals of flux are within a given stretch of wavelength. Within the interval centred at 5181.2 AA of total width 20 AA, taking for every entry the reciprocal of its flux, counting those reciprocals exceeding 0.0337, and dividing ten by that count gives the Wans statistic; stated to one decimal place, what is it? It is 2.5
